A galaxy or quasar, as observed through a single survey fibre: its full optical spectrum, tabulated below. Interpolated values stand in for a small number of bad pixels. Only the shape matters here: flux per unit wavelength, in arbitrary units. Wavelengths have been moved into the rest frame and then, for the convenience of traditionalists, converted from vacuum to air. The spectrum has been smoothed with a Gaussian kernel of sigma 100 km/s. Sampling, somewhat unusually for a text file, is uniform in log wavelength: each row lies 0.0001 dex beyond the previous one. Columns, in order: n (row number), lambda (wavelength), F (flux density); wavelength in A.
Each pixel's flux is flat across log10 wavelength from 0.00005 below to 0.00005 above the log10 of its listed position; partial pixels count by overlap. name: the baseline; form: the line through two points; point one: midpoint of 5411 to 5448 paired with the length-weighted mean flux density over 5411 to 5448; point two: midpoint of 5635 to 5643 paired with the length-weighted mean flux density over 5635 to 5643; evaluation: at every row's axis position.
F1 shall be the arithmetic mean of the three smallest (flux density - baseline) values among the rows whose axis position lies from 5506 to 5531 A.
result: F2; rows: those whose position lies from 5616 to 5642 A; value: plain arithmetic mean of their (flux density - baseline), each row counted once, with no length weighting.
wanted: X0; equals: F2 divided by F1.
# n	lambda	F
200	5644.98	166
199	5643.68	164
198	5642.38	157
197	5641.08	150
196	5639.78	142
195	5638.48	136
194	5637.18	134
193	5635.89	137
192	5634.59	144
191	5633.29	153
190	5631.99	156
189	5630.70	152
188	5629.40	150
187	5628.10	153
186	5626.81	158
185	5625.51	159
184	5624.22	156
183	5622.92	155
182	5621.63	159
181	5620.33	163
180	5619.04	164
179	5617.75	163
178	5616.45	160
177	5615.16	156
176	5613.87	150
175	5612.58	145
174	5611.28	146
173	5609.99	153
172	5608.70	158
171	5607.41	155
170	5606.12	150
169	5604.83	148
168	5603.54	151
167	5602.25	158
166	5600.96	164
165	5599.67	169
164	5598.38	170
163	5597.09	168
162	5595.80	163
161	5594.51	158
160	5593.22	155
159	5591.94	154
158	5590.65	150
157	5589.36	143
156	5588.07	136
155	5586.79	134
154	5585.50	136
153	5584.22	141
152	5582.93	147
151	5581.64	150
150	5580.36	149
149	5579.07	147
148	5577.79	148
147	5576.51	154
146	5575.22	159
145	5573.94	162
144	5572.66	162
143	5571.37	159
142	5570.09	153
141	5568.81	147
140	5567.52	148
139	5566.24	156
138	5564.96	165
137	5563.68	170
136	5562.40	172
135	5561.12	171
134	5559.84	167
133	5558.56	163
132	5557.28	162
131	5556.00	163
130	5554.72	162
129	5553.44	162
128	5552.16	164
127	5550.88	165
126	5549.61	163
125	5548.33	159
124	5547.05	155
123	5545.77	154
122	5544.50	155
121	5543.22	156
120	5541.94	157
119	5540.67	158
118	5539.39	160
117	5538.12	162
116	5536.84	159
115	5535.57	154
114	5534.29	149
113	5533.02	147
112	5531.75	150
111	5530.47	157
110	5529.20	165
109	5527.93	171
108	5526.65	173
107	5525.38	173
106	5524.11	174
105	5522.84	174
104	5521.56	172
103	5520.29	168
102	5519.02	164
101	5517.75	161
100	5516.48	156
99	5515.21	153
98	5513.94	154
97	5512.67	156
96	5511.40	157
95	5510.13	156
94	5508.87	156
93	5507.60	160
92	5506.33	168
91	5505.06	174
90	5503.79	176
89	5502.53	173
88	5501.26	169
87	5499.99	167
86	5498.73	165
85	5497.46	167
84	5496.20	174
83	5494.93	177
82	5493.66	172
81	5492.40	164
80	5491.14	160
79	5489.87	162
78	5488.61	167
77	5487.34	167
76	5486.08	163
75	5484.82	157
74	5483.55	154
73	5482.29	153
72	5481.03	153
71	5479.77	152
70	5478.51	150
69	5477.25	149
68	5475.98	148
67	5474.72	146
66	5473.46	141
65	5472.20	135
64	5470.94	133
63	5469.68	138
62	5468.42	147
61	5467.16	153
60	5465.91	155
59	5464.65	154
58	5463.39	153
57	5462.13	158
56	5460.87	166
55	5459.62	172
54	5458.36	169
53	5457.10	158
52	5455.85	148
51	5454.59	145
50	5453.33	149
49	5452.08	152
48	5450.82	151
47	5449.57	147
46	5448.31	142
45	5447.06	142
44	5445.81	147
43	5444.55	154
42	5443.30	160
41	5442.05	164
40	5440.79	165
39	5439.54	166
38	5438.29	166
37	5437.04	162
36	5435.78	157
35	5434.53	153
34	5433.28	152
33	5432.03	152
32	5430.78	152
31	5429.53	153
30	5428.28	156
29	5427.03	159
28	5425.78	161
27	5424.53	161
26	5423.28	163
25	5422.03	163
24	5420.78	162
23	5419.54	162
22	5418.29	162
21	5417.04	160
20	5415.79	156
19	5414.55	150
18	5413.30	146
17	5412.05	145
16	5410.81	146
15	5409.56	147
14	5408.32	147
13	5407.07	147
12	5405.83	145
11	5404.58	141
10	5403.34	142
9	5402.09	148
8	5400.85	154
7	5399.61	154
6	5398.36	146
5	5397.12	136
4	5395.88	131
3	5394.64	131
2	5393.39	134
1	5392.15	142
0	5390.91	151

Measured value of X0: 2.8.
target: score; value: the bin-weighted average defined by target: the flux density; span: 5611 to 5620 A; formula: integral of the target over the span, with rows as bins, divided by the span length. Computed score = 156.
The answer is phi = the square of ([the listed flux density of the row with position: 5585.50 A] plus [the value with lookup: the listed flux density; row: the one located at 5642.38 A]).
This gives 85849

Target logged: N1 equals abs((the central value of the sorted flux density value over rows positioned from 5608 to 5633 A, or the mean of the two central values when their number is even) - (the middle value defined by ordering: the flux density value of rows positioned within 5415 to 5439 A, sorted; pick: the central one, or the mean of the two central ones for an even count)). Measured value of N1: 4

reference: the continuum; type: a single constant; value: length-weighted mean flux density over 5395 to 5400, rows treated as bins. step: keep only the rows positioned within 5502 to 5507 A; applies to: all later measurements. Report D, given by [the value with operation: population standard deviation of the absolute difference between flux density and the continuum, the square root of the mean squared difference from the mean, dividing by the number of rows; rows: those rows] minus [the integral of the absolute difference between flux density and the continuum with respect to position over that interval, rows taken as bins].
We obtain -157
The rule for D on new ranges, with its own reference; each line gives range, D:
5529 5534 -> -57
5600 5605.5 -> -78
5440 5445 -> -98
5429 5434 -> -58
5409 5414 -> -26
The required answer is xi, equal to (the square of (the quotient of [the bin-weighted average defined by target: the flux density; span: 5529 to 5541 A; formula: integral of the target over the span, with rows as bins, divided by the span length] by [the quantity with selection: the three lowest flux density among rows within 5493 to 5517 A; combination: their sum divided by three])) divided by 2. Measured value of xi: 0.509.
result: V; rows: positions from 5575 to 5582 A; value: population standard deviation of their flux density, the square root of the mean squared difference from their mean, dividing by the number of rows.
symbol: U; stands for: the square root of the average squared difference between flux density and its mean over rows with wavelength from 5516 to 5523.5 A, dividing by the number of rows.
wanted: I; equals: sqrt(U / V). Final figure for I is 1.23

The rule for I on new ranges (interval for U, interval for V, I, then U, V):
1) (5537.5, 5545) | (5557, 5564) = 0.79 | 2.4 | 3.9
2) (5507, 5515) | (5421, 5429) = 0.86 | 1.8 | 2.4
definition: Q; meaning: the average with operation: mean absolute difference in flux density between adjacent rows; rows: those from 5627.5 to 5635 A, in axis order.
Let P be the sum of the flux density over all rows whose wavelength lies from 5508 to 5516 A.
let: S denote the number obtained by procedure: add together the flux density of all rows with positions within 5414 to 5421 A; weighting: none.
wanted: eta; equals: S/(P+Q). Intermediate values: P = 932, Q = 4.2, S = 952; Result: 1.02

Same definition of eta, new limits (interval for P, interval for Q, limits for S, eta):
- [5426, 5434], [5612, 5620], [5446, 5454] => 0.95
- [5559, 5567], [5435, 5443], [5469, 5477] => 0.84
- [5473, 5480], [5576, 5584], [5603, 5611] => 1.03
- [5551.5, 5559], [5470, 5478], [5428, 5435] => 0.94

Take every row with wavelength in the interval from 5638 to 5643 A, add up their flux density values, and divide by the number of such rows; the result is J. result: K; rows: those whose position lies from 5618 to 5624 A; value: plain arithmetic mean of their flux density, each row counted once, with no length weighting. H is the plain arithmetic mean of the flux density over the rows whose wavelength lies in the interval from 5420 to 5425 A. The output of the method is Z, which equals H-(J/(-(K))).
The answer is 163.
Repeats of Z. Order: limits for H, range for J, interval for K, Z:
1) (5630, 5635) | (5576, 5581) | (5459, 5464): 152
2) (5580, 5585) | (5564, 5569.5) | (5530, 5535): 148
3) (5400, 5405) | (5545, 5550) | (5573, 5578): 147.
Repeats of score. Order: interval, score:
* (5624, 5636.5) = 152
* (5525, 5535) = 160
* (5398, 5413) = 147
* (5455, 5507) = 159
